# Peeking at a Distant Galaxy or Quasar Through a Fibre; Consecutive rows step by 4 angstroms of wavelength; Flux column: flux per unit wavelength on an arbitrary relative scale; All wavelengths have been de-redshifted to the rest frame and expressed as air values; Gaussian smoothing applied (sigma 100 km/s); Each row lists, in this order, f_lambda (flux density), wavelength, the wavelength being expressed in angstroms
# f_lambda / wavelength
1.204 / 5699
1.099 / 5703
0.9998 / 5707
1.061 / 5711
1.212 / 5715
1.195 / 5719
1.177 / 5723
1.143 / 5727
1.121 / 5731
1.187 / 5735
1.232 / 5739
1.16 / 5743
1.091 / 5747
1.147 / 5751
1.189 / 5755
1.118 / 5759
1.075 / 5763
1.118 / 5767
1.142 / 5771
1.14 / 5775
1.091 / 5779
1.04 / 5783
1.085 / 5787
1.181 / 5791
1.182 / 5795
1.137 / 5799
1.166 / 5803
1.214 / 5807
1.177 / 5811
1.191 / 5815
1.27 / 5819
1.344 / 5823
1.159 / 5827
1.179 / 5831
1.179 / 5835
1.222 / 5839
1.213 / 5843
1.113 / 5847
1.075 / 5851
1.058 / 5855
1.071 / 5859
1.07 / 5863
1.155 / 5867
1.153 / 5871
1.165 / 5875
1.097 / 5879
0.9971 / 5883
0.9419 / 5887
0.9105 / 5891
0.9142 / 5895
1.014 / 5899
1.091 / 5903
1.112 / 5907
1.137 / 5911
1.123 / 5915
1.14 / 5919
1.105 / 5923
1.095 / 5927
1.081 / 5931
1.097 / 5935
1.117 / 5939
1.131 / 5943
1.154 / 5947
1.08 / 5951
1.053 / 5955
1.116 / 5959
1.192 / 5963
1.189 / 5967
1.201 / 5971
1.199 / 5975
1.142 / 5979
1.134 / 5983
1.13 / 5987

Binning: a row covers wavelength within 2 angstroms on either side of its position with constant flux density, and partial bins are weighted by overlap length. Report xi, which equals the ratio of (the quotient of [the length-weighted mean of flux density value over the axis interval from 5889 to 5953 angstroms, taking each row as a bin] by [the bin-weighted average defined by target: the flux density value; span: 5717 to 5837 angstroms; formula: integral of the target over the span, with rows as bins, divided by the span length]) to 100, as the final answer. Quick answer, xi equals 0.0093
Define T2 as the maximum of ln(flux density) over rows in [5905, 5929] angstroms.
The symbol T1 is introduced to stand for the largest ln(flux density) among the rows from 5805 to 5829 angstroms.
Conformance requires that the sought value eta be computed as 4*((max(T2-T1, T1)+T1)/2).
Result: 1.18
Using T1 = 0.296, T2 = 0.131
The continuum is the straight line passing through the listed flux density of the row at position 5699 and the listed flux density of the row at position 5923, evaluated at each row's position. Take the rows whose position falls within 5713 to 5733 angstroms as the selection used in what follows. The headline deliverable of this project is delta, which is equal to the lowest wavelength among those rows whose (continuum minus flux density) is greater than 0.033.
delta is 5727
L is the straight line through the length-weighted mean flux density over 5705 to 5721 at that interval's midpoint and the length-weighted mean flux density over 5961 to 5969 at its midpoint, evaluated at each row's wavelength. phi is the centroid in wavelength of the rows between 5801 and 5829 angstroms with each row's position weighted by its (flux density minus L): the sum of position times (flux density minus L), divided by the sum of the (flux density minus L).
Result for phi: 5817.4 angstroms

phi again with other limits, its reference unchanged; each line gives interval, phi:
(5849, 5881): 5860.9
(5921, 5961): 5941.5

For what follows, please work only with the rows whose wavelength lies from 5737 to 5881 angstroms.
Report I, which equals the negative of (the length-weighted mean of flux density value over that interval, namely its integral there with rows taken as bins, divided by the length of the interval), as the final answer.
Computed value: -1.15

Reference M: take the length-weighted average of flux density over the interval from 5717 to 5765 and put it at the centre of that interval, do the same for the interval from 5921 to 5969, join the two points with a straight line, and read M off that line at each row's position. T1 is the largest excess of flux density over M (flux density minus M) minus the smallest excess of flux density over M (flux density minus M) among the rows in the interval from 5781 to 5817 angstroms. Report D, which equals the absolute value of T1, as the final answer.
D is 0.18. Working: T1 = 0.18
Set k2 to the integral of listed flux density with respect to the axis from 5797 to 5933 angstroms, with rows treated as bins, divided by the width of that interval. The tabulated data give 1.120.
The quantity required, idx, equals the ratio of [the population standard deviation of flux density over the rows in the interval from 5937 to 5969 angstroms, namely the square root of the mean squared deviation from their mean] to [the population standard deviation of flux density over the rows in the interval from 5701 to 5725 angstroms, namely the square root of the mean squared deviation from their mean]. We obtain 0.6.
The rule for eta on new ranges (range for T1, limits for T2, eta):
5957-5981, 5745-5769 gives 0.73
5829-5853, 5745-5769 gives 0.80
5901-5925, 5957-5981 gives 0.52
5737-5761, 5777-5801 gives 0.83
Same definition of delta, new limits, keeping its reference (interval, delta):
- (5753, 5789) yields 5759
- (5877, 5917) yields 5883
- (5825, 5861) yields 5851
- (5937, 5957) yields 5955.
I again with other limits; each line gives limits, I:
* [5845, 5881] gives -1.11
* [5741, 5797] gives -1.13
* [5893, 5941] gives -1.09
